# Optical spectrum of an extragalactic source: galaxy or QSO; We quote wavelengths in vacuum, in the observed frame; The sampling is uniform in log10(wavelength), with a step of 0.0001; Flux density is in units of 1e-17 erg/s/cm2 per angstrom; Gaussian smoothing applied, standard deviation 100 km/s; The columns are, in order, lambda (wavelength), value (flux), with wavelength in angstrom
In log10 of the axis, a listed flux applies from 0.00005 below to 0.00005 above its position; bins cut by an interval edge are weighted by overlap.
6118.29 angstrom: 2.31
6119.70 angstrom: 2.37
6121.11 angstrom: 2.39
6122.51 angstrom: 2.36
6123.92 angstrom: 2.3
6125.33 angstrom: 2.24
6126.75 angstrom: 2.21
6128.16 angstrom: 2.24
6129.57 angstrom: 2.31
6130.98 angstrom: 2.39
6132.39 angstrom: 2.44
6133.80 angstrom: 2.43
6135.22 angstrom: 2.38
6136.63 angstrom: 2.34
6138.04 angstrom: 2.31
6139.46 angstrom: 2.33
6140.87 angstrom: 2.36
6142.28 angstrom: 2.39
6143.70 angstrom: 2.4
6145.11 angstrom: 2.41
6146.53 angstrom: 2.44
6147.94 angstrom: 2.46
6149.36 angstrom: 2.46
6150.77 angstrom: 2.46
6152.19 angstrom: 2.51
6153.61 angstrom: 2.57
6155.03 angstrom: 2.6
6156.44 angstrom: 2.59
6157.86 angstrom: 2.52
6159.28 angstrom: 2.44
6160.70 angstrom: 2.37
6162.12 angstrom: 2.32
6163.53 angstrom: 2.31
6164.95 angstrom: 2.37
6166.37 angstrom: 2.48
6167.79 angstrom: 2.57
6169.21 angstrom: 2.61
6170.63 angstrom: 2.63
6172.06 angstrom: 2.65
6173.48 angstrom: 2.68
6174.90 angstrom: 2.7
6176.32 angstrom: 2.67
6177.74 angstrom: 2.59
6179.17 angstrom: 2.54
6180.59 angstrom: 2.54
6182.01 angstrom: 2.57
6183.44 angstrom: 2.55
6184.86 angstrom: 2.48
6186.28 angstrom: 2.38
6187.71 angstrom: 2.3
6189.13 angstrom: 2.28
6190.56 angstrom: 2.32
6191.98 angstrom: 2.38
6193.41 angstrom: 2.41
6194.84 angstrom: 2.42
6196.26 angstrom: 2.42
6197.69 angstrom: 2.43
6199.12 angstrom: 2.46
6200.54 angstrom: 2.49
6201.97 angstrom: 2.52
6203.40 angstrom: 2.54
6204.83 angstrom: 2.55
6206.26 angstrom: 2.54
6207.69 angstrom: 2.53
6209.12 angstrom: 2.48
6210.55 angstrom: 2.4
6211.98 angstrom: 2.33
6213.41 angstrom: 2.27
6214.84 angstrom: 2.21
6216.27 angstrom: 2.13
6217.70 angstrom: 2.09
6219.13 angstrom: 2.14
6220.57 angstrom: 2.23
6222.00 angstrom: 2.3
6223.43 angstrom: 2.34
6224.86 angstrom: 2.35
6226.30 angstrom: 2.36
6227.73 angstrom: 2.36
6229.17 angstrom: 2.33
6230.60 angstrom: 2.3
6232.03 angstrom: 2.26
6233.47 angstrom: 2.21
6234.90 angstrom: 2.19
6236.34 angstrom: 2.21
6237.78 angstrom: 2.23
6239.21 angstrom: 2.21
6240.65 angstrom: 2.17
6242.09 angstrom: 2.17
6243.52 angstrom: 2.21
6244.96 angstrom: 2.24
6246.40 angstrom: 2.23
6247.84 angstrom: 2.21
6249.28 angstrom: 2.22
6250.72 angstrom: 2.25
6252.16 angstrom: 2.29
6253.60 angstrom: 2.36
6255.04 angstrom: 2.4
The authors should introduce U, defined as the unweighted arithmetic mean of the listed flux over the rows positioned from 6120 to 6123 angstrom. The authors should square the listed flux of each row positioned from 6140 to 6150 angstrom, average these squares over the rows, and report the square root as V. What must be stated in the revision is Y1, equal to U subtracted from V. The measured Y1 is 0.04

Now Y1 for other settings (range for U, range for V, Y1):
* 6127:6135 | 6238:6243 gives -0.18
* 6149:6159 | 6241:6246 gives -0.32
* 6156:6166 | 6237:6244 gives -0.22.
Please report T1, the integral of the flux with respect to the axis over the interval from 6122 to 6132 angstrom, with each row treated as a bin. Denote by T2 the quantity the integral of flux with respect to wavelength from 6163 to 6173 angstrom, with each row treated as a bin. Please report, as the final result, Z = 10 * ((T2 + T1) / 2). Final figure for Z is 241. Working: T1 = 23.0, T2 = 25.2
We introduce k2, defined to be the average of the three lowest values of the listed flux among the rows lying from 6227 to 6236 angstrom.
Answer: 2.22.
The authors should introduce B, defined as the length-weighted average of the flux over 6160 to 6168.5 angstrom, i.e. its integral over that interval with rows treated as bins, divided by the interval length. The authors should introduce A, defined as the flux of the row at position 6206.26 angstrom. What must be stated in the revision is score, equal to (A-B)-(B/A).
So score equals -0.8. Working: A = 2.54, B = 2.41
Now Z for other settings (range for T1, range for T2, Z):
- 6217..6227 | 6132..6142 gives 231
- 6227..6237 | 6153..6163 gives 238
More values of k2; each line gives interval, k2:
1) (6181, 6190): 2.32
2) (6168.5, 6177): 2.63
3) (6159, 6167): 2.33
